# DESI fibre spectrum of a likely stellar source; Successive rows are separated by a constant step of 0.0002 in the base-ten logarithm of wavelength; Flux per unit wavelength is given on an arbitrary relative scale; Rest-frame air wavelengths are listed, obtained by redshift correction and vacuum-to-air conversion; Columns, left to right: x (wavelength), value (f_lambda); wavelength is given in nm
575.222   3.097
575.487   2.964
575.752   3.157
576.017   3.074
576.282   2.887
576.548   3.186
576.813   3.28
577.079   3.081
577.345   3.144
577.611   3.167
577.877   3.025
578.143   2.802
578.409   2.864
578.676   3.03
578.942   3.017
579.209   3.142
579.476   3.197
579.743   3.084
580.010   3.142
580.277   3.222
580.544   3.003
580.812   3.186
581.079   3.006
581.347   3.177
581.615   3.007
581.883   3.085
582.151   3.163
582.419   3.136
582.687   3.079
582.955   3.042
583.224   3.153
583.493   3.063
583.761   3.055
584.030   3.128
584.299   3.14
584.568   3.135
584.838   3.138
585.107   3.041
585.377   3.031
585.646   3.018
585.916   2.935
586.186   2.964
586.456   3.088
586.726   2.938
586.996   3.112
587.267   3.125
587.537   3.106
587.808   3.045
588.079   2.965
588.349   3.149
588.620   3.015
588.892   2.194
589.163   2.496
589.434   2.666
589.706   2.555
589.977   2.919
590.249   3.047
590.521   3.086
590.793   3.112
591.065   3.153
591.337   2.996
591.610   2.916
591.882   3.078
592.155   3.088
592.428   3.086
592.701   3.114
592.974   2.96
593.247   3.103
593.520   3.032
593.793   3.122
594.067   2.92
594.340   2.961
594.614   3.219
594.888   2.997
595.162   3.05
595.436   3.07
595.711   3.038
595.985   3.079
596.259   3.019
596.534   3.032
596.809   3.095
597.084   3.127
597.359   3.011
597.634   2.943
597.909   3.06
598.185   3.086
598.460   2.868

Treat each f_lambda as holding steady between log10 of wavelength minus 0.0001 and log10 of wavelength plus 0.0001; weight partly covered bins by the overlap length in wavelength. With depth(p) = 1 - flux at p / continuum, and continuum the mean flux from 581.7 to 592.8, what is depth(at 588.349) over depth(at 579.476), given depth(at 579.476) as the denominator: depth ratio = 0.7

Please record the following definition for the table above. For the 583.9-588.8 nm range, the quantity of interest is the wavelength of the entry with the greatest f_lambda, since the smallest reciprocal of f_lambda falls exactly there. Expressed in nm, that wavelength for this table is 588.349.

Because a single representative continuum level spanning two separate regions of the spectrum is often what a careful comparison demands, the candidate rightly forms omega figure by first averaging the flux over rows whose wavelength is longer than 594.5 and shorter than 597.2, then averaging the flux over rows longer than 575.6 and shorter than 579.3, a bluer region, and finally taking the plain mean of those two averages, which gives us 3.07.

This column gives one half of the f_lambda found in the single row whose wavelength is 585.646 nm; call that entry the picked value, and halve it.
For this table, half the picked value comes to 1.51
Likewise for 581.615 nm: 1.50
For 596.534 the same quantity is 1.52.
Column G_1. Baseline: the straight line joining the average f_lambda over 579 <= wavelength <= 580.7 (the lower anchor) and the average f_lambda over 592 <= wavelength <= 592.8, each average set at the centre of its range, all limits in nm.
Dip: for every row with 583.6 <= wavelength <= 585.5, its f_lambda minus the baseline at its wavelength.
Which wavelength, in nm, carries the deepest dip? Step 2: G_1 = 585.377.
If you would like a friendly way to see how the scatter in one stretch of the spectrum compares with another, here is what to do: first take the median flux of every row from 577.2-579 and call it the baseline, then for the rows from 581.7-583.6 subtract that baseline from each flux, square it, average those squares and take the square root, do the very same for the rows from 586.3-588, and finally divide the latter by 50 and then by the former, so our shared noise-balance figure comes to 0.0173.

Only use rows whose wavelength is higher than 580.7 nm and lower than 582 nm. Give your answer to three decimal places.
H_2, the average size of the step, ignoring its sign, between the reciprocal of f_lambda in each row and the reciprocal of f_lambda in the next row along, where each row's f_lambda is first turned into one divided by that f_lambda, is 0.016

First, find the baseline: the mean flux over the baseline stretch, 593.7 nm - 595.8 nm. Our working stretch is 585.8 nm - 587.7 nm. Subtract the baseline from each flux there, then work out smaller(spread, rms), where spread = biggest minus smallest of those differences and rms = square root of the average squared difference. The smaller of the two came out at 0.082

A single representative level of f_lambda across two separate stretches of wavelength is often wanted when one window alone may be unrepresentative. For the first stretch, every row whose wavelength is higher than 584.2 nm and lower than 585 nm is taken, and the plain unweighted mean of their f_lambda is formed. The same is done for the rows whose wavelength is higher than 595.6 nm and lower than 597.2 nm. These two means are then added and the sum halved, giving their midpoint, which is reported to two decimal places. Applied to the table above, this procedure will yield 3.10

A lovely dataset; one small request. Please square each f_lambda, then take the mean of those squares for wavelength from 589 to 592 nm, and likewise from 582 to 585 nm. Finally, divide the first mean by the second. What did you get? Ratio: 0.88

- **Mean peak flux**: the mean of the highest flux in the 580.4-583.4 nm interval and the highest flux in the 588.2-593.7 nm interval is 3.17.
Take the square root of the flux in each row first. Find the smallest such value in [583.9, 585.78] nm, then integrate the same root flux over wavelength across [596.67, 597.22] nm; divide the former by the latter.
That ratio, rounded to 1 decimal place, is 1.8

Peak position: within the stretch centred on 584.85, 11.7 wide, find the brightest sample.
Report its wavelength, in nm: 580.277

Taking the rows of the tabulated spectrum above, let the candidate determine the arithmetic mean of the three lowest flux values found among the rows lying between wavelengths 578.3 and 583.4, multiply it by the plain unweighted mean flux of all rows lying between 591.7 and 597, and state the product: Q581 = 9.0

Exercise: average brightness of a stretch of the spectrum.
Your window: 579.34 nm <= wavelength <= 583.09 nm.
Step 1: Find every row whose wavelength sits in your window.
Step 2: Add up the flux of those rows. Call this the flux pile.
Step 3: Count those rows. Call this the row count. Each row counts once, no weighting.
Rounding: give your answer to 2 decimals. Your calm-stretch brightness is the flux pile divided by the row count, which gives 3.11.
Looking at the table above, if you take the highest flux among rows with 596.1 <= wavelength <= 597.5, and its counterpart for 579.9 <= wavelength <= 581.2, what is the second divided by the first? 1.03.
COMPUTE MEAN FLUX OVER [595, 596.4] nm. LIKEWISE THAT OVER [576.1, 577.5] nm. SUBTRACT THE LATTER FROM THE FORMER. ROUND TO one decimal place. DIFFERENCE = -0.1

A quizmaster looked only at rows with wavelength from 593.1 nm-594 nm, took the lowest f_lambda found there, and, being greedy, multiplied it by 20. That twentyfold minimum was 60.6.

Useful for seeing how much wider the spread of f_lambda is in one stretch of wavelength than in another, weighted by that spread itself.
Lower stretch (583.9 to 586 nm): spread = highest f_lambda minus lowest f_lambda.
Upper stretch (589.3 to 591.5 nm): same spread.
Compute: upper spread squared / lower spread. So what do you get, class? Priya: 1.7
